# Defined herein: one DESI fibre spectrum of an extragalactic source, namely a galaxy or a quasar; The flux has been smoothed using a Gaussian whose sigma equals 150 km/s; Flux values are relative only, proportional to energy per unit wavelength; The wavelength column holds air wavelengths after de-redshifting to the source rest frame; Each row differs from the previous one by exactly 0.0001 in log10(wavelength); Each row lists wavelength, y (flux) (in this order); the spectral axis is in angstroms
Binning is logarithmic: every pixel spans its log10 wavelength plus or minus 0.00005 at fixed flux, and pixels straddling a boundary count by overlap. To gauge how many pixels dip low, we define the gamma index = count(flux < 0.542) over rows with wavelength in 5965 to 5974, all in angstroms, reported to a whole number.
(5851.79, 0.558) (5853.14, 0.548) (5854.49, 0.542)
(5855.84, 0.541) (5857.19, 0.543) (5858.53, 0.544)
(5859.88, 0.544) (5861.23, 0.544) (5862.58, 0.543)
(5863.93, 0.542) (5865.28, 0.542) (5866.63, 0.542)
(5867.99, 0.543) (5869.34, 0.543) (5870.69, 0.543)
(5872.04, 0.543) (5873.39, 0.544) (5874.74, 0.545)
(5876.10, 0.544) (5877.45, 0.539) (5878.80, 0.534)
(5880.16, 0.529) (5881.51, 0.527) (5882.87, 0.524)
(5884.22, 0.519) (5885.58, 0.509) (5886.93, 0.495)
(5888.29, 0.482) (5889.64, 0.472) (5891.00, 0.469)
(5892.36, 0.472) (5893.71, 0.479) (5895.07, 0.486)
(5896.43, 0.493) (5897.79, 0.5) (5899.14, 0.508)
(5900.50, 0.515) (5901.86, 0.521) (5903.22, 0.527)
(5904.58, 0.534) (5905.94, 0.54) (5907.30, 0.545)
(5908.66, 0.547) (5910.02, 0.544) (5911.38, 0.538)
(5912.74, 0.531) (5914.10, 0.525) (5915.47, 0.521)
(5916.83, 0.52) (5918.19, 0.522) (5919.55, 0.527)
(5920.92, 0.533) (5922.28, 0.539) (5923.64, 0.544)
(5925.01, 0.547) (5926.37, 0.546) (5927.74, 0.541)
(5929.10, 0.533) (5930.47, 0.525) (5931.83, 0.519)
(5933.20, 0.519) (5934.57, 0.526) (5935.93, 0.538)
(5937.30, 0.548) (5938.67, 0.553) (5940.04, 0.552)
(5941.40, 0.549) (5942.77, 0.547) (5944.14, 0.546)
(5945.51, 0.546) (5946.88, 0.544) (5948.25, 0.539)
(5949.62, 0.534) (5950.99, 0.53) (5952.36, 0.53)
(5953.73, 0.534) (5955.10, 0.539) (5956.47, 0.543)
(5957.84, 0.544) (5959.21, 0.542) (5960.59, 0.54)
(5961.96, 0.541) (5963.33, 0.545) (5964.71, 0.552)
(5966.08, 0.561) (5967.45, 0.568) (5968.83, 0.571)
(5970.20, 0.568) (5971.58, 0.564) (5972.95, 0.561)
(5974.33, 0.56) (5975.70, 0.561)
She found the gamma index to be 0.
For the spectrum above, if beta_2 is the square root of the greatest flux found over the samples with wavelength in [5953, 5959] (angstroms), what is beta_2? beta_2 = 0.738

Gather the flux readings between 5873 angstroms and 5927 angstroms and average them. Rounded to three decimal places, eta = 0.521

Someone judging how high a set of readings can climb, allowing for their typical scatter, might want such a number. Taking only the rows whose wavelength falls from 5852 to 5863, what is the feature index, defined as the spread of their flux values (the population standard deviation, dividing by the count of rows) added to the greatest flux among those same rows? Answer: 0.550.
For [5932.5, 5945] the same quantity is 0.564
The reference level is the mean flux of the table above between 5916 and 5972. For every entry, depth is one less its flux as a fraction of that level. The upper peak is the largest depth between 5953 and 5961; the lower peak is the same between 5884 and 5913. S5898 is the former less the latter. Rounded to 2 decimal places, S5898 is -0.12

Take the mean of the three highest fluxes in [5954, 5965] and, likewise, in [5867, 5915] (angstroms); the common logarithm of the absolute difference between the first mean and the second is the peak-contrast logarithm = -2.9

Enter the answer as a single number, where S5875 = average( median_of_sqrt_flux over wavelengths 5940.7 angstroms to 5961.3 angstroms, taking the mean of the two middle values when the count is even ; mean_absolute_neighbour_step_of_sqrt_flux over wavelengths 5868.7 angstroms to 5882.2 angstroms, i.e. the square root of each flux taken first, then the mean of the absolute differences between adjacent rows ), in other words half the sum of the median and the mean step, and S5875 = 0.369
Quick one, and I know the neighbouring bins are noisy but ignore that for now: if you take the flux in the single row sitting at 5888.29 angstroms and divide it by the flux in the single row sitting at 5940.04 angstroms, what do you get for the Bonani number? 0.87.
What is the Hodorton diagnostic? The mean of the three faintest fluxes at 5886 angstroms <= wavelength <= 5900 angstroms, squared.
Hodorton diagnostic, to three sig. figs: 0.222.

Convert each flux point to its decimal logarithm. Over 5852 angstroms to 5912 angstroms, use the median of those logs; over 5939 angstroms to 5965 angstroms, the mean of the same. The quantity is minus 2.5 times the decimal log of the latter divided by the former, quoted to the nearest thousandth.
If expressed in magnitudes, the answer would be 0.008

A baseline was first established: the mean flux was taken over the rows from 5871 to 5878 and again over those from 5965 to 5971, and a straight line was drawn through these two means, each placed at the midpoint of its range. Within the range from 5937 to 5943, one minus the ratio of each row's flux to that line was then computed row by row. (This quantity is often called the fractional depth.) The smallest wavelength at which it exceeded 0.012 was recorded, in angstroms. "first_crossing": 5937.30 angstroms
